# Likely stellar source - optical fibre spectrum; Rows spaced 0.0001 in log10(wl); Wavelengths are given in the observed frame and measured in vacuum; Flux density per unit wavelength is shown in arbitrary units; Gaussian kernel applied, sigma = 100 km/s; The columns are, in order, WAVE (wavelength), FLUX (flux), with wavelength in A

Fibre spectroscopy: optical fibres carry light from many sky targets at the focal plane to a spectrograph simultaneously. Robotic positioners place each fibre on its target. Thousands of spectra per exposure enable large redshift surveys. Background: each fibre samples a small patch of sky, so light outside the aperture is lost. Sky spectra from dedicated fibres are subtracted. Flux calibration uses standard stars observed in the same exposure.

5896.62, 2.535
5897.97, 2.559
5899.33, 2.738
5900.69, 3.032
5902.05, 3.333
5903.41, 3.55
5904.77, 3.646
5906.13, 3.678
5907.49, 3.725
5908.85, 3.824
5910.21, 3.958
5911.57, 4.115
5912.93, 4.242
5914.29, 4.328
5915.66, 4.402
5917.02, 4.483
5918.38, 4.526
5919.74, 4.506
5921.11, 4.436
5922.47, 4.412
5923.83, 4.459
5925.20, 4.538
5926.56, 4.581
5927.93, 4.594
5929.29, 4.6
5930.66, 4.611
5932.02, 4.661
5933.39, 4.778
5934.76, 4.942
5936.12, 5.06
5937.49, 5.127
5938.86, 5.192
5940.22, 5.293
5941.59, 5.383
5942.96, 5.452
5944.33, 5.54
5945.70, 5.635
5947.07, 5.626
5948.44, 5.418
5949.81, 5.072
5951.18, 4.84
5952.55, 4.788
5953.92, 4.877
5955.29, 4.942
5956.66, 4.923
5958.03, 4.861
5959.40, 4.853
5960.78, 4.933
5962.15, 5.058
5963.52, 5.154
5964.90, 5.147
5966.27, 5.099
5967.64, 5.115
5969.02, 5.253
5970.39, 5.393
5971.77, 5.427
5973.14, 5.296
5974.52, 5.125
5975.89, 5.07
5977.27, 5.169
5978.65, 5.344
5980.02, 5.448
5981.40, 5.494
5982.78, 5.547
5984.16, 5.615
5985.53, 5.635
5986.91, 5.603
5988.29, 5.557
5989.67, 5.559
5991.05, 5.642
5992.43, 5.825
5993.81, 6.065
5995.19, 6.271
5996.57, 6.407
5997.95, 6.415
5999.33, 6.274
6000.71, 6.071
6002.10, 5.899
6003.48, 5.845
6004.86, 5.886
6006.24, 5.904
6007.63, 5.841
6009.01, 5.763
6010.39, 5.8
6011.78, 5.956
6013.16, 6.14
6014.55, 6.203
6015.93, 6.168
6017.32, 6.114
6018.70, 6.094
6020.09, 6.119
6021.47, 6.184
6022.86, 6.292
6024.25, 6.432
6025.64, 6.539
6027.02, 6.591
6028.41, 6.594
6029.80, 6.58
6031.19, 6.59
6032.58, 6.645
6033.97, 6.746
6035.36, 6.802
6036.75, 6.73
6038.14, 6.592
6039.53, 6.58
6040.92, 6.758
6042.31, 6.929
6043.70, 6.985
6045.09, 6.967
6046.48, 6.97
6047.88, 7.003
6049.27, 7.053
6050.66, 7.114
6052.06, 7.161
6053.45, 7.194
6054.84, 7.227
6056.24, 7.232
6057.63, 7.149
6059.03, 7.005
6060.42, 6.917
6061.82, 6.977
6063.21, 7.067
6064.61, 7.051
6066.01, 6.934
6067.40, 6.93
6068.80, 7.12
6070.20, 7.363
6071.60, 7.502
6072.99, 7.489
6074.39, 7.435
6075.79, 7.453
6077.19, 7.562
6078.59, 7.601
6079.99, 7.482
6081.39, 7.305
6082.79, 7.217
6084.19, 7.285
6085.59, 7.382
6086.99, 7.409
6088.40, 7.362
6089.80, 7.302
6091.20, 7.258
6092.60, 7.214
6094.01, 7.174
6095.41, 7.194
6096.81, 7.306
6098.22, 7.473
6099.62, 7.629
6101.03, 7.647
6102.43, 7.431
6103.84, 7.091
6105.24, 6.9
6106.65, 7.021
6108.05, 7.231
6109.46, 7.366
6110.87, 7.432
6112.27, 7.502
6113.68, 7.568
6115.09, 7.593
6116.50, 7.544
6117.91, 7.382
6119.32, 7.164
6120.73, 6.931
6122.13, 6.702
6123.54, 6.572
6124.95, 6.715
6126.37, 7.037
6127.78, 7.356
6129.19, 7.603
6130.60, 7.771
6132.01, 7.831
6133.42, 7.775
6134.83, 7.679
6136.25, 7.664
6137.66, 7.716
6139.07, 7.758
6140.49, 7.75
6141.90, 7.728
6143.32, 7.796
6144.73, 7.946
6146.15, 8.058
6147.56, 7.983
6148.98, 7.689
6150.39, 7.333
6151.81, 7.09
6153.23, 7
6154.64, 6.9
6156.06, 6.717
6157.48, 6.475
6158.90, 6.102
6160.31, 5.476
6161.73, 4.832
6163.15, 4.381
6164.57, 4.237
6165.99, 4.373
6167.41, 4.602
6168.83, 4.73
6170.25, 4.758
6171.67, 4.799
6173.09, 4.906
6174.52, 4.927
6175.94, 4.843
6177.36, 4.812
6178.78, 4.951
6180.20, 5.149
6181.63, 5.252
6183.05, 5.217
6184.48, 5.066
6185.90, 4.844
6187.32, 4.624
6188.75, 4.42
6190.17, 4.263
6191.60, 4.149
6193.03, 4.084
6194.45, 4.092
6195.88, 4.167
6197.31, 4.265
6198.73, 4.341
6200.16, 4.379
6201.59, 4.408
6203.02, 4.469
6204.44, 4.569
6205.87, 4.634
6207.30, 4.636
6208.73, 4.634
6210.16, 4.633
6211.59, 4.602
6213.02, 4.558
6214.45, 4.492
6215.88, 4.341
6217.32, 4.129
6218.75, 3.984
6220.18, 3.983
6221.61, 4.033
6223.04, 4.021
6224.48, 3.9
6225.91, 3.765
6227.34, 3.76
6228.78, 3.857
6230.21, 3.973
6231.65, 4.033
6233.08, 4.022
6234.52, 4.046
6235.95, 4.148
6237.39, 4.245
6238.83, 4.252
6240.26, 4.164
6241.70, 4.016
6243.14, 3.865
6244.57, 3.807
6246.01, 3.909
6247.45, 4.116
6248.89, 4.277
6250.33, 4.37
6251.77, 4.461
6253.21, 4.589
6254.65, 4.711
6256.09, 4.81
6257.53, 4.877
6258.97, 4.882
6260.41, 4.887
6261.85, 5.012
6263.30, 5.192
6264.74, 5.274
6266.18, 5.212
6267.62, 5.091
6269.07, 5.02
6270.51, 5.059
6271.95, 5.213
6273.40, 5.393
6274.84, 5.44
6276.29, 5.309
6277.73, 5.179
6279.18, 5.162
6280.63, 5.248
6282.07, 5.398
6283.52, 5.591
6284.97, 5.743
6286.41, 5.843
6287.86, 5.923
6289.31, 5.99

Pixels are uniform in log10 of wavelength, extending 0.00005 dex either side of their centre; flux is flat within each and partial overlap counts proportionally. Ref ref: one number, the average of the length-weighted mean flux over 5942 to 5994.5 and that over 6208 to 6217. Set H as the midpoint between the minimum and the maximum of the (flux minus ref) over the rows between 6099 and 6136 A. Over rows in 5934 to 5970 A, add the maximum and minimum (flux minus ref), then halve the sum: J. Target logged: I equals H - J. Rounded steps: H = 2.29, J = 0.3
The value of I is 2.0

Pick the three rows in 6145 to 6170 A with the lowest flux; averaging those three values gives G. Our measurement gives 4.3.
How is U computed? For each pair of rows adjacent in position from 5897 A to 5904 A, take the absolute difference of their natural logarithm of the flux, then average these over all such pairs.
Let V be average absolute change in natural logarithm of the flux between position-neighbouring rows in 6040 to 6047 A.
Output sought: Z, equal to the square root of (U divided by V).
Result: 3.01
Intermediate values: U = 0.082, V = 0.009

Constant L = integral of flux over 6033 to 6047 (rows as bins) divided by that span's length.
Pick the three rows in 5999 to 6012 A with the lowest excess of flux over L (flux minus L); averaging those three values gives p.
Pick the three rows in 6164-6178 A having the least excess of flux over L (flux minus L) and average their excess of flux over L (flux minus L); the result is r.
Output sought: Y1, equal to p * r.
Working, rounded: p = -1.0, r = -2.4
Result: 2.4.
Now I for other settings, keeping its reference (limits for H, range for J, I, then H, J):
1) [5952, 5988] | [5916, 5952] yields 0.2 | 0.30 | 0.1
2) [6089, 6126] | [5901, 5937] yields 2.9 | 2.20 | -0.7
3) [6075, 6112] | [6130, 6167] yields 1.1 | 2.36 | 1.2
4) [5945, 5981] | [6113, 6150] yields -2.1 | 0.30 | 2.4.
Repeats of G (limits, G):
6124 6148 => 7.0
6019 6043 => 6.2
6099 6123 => 6.8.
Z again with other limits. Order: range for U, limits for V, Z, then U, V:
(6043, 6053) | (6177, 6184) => 0.46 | 0.005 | 0.024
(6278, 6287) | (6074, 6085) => 1.44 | 0.025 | 0.012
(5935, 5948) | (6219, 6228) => 0.91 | 0.014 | 0.017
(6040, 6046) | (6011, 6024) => 1.03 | 0.012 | 0.011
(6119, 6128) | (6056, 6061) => 1.49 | 0.033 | 0.015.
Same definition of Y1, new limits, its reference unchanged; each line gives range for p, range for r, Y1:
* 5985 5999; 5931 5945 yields 2.5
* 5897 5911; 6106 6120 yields -1.3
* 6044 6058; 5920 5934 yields -0.4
